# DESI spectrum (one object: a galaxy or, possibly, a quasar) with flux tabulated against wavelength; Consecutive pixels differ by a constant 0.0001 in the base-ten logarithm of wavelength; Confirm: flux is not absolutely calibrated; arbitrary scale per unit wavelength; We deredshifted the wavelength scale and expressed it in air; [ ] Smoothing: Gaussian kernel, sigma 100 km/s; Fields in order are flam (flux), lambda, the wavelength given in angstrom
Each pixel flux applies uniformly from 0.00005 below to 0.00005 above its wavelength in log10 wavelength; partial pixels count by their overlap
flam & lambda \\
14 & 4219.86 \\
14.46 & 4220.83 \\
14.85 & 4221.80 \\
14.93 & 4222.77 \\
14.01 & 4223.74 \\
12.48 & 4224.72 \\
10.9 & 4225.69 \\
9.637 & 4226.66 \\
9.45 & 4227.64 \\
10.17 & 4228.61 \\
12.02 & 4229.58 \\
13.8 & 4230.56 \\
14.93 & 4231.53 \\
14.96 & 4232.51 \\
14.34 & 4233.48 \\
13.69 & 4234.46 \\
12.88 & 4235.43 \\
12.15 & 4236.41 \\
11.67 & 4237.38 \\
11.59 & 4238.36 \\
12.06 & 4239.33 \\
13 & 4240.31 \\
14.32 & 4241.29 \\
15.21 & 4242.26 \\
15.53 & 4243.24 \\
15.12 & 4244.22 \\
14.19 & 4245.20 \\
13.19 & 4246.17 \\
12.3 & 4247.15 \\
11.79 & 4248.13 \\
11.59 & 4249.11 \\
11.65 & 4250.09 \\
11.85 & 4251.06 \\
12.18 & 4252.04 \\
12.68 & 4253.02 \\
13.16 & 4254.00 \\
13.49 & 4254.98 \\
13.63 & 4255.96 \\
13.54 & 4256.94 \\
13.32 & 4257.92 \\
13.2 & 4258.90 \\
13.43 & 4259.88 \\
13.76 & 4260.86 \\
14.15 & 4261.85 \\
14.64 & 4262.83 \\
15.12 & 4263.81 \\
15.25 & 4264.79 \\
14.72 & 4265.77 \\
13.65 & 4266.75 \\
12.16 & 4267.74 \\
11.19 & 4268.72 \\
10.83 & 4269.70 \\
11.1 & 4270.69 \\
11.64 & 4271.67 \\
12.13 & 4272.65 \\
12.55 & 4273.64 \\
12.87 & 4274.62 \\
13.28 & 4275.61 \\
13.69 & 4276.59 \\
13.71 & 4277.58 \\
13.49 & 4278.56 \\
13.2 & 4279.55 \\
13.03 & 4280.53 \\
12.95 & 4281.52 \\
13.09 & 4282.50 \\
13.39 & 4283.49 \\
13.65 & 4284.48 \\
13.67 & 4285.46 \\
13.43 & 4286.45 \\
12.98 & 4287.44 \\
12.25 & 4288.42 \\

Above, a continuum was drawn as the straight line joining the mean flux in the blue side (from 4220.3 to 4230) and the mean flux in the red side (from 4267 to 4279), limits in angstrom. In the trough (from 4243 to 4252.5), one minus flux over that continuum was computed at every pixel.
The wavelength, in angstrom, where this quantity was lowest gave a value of 4243.24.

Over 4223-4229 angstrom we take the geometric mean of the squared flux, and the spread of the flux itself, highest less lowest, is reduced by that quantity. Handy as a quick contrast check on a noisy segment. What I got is -116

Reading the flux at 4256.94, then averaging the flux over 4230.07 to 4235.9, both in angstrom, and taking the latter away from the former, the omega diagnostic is -0.6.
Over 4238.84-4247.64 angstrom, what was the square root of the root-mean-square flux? 3.73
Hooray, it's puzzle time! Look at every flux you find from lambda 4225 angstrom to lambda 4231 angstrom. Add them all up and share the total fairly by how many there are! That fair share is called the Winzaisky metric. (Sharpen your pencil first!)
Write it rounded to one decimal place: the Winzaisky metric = 11.0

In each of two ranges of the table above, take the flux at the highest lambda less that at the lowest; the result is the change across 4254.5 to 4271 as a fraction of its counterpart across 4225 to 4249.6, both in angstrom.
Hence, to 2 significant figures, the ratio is -3.5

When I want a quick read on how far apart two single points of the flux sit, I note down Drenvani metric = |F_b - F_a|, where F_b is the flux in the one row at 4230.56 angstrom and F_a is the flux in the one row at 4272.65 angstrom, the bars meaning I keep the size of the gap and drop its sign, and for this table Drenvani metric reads 1.7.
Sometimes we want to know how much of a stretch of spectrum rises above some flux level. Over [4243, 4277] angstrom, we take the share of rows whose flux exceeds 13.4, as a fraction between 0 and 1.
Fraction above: 0.43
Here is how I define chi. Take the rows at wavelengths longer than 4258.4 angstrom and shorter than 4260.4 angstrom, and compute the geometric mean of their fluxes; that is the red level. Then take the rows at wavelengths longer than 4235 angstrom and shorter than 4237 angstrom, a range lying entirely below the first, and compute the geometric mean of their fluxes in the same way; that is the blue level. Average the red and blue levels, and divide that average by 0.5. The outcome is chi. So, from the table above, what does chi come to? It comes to 25.8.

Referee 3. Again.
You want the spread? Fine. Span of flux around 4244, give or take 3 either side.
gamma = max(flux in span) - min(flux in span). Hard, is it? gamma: 2.3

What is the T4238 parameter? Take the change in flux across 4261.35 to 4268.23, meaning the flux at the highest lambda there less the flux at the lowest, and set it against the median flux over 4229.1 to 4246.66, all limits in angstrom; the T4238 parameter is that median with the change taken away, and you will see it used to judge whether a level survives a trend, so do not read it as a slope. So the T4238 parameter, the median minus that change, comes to 15.7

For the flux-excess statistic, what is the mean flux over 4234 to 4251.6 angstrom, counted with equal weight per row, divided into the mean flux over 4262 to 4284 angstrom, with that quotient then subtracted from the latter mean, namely 12.1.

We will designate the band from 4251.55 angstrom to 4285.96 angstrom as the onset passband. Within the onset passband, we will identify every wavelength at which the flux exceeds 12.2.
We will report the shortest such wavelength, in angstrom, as 4253.02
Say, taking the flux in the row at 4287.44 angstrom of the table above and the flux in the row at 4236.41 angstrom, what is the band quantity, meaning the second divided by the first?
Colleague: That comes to 0.936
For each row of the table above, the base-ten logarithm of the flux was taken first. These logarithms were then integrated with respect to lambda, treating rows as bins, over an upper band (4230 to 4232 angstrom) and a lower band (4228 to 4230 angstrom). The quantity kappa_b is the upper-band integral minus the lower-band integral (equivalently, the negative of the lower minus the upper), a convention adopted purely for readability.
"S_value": 0.22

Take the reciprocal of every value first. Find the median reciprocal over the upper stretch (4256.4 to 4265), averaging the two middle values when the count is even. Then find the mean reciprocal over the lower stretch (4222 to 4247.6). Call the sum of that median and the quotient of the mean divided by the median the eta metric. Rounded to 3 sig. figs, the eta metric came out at 1.15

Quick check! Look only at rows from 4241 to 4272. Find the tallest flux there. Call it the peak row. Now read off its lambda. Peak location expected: 4243.24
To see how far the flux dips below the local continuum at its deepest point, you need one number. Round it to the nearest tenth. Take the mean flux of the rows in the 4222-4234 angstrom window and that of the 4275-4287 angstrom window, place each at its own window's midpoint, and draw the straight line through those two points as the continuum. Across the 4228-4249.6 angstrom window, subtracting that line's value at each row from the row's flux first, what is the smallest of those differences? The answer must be -2.5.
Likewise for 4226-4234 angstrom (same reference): -3.2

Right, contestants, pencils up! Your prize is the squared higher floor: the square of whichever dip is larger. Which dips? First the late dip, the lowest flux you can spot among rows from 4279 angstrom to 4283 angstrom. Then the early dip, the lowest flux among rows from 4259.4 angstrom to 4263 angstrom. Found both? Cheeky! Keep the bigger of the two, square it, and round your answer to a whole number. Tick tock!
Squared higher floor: 180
